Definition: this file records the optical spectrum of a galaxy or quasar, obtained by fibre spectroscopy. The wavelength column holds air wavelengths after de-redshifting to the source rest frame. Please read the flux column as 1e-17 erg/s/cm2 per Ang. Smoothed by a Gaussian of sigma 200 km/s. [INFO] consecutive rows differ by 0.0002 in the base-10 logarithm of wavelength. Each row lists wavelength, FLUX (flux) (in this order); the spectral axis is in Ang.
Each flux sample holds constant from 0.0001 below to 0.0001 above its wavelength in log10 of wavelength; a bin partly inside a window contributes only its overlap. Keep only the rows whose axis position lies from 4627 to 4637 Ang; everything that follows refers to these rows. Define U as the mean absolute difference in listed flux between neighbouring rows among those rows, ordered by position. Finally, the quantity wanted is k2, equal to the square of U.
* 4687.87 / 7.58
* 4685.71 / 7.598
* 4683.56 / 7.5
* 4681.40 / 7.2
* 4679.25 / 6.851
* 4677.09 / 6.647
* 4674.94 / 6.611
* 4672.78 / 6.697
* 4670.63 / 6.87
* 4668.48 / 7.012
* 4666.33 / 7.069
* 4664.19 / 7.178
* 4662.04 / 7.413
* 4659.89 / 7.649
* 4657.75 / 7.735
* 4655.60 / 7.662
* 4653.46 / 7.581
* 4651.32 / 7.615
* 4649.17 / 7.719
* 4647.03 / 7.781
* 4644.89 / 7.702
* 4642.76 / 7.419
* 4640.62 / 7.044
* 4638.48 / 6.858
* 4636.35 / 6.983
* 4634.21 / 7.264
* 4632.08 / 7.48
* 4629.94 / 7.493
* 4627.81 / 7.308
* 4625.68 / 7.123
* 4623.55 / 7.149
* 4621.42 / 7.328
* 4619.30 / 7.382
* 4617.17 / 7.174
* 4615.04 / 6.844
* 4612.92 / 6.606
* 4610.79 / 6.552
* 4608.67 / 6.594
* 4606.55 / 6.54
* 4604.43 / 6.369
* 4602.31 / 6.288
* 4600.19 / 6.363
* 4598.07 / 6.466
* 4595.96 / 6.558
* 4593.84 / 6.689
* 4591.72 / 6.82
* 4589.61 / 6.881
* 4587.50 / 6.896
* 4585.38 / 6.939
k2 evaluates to 0.030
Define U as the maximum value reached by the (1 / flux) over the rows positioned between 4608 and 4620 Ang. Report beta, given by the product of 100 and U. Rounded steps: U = 0.153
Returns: 15.3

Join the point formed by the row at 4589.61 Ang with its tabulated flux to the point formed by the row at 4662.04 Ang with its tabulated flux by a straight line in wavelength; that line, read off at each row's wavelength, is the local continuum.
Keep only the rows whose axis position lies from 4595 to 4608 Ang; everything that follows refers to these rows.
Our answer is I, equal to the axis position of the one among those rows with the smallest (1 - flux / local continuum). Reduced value 4595.96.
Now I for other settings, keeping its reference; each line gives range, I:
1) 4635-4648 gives 4647.03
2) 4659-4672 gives 4659.89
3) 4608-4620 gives 4619.30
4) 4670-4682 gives 4681.40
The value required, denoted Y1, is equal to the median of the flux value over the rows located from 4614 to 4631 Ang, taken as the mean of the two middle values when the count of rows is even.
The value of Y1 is 7.24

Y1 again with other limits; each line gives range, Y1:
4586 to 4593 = 6.88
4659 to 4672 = 7.12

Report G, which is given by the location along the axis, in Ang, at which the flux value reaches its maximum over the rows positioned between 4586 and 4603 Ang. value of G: 4587.50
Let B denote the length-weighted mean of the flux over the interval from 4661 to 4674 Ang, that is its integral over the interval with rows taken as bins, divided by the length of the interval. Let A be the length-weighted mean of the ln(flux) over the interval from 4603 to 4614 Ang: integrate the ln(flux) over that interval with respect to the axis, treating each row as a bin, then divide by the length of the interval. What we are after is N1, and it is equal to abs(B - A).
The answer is 5.16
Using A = 1.88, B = 7.0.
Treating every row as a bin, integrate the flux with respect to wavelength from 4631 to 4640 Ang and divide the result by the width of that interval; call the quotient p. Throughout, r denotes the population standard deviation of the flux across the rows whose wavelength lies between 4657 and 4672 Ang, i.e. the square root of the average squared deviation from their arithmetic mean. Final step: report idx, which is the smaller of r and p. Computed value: 0.31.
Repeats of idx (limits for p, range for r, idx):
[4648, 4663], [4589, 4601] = 0.19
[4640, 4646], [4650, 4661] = 0.05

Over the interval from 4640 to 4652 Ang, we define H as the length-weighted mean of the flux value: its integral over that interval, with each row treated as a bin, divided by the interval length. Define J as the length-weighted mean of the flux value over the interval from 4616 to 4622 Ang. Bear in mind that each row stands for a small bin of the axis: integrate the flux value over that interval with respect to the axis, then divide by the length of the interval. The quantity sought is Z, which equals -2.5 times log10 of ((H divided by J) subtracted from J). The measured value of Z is -1.99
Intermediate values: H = 7.6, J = 7.28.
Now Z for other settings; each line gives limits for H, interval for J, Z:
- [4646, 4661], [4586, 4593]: -1.90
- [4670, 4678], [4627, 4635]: -2.03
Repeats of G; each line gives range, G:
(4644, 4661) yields 4647.03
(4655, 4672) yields 4657.75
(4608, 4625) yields 4619.30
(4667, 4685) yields 4683.56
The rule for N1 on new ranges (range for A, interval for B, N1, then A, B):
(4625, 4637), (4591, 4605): 4.52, 1.99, 6.5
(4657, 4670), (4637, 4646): 5.26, 1.99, 7.3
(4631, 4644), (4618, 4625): 5.31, 1.97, 7.3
